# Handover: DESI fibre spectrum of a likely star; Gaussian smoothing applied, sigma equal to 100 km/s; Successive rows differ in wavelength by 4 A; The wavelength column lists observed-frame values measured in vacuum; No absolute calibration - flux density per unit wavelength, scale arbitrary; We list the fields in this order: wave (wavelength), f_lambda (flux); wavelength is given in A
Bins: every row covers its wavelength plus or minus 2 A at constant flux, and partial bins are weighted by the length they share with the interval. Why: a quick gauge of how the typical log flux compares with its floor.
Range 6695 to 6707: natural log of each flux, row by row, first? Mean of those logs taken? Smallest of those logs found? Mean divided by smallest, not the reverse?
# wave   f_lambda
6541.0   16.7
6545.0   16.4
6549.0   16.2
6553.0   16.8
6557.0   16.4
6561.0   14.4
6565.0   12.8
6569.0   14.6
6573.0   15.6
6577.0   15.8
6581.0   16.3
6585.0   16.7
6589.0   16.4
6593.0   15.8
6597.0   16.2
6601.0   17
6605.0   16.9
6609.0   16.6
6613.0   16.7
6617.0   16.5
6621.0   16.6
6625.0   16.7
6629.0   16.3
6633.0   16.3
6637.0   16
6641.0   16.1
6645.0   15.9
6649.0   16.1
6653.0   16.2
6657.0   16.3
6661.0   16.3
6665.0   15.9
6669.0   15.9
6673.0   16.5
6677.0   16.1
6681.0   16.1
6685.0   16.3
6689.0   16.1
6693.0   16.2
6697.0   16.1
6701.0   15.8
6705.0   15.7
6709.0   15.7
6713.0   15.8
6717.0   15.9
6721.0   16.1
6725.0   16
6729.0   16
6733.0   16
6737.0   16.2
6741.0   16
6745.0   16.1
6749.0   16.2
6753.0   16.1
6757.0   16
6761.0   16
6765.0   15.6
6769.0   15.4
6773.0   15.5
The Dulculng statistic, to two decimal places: 1.00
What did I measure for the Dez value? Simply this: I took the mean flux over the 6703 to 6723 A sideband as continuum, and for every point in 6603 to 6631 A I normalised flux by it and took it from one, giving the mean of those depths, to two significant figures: -0.049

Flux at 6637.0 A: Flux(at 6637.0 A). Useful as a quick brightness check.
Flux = 16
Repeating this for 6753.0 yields 16.1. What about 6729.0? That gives 16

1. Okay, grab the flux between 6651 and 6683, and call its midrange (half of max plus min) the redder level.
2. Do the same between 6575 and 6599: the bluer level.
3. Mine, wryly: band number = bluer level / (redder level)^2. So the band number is 0.0619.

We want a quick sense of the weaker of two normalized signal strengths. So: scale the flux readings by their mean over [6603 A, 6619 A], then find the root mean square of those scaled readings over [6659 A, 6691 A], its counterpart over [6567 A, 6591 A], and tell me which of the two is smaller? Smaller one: 0.954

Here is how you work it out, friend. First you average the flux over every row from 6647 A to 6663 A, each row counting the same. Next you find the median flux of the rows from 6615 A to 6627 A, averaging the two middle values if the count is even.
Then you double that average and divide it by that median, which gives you 1.95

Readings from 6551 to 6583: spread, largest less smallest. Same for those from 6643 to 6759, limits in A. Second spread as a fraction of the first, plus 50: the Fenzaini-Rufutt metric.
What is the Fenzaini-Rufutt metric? 50.2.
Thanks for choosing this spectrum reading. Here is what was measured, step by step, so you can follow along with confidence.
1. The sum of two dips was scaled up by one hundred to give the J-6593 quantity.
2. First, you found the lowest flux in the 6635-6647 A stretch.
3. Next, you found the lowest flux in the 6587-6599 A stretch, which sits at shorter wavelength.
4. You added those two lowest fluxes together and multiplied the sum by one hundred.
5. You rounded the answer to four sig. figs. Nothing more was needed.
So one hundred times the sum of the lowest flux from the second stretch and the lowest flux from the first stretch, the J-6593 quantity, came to 3170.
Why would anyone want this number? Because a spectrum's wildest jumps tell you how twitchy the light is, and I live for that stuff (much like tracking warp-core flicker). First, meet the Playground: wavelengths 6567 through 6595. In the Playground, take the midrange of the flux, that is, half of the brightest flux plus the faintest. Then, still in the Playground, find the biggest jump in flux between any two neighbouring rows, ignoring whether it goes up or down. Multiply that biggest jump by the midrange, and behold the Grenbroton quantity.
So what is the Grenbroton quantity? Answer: 16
